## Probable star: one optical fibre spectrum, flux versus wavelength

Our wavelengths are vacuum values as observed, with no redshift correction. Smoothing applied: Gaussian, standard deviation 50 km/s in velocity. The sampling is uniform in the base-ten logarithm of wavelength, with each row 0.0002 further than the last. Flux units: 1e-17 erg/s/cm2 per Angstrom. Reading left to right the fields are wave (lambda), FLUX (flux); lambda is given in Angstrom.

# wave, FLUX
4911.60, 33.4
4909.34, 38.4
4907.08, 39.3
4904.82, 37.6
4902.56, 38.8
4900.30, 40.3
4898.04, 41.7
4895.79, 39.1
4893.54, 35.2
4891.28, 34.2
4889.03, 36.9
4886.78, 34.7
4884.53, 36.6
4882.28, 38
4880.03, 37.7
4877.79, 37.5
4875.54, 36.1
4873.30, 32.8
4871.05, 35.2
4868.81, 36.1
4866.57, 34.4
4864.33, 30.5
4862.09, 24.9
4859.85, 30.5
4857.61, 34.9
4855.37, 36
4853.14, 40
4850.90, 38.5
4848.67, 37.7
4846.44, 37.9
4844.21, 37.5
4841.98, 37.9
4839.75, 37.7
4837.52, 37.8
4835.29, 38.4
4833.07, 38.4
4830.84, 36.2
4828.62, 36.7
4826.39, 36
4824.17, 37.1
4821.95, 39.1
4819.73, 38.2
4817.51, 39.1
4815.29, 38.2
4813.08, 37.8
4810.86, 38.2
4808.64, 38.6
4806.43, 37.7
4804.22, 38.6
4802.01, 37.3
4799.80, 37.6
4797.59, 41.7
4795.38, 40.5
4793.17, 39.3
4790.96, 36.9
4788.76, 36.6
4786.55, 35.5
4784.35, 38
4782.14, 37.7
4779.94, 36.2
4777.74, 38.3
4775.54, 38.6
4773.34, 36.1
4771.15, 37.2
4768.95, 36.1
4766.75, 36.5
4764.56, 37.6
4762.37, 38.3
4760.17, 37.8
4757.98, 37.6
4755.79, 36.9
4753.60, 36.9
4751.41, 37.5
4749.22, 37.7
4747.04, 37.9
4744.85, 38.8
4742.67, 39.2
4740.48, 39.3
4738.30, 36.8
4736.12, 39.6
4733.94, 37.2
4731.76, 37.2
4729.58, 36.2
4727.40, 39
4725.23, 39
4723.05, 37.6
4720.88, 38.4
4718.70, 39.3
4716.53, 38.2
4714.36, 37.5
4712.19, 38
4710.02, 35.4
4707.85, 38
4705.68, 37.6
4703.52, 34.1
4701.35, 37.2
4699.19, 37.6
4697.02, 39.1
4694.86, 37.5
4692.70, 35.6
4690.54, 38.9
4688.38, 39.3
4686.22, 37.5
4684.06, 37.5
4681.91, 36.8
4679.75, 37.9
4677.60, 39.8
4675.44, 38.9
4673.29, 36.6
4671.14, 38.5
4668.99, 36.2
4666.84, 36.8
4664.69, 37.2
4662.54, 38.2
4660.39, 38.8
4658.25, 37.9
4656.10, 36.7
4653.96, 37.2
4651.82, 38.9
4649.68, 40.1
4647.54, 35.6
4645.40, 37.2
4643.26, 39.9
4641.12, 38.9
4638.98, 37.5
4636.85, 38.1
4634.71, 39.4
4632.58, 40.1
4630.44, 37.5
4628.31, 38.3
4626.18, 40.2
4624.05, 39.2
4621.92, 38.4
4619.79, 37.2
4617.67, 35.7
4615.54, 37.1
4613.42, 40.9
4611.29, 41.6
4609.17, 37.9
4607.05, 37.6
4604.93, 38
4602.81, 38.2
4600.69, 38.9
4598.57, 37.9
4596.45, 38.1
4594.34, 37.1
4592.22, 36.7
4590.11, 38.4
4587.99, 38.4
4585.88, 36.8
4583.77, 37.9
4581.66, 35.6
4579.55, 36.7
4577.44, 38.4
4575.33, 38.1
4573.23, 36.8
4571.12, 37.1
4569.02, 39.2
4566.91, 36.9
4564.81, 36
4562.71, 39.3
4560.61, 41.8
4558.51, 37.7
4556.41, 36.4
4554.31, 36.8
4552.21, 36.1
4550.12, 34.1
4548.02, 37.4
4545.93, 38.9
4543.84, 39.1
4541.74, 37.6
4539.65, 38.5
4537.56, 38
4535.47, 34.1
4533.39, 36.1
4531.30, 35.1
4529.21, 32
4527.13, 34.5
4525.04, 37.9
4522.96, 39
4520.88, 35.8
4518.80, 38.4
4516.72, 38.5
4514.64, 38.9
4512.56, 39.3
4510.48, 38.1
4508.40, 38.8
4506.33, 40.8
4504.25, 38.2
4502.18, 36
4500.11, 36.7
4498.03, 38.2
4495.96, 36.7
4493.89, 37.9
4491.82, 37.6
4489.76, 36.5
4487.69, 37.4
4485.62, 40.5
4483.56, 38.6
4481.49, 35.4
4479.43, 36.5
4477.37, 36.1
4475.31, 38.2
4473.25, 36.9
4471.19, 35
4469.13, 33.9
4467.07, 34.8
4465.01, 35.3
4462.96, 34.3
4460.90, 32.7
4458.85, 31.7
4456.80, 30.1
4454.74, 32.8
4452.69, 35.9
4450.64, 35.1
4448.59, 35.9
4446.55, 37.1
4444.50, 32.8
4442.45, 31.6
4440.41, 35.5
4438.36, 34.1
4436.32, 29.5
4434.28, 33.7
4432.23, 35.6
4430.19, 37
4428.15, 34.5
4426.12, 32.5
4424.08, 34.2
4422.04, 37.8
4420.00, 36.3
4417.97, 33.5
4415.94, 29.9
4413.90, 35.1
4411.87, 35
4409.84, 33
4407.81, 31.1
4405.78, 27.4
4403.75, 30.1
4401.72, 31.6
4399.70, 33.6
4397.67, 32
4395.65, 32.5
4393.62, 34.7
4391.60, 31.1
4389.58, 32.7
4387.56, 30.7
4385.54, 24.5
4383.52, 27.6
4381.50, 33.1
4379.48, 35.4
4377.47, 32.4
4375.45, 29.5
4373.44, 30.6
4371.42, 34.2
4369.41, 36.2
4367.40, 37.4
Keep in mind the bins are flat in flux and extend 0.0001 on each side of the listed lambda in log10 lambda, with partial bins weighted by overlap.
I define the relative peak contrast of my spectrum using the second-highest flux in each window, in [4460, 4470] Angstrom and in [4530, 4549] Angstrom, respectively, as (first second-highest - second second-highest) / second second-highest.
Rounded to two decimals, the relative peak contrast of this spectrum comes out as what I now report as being -0.11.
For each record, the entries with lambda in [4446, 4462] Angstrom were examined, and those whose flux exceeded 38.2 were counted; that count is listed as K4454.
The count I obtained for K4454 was 0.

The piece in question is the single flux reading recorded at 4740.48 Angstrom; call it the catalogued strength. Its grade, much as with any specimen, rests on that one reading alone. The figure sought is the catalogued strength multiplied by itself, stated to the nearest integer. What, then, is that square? 1544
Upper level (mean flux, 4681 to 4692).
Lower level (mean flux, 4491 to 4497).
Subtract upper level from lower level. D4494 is -0.6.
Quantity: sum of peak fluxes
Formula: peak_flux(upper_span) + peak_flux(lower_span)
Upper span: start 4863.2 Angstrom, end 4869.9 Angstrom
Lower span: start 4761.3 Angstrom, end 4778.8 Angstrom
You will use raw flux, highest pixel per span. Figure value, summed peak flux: 74.7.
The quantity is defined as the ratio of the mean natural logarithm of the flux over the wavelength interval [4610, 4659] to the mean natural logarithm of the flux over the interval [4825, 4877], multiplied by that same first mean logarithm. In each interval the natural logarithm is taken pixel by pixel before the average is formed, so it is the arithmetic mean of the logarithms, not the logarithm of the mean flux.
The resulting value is 3.73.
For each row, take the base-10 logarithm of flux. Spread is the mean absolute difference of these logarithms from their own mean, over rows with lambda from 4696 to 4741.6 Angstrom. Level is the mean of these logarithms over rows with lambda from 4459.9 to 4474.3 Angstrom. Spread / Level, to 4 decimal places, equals 0.0076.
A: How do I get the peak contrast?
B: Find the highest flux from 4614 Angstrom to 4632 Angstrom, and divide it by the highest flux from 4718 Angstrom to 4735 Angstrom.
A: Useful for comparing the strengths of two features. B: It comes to 1.02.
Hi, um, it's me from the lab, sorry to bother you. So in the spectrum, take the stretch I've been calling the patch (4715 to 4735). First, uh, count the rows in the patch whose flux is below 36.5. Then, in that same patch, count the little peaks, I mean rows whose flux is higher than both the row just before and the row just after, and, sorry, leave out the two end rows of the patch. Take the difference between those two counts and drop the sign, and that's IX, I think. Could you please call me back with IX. 0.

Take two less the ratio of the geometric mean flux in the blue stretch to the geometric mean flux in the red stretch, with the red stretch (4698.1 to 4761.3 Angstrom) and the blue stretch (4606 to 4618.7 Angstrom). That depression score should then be 0.98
